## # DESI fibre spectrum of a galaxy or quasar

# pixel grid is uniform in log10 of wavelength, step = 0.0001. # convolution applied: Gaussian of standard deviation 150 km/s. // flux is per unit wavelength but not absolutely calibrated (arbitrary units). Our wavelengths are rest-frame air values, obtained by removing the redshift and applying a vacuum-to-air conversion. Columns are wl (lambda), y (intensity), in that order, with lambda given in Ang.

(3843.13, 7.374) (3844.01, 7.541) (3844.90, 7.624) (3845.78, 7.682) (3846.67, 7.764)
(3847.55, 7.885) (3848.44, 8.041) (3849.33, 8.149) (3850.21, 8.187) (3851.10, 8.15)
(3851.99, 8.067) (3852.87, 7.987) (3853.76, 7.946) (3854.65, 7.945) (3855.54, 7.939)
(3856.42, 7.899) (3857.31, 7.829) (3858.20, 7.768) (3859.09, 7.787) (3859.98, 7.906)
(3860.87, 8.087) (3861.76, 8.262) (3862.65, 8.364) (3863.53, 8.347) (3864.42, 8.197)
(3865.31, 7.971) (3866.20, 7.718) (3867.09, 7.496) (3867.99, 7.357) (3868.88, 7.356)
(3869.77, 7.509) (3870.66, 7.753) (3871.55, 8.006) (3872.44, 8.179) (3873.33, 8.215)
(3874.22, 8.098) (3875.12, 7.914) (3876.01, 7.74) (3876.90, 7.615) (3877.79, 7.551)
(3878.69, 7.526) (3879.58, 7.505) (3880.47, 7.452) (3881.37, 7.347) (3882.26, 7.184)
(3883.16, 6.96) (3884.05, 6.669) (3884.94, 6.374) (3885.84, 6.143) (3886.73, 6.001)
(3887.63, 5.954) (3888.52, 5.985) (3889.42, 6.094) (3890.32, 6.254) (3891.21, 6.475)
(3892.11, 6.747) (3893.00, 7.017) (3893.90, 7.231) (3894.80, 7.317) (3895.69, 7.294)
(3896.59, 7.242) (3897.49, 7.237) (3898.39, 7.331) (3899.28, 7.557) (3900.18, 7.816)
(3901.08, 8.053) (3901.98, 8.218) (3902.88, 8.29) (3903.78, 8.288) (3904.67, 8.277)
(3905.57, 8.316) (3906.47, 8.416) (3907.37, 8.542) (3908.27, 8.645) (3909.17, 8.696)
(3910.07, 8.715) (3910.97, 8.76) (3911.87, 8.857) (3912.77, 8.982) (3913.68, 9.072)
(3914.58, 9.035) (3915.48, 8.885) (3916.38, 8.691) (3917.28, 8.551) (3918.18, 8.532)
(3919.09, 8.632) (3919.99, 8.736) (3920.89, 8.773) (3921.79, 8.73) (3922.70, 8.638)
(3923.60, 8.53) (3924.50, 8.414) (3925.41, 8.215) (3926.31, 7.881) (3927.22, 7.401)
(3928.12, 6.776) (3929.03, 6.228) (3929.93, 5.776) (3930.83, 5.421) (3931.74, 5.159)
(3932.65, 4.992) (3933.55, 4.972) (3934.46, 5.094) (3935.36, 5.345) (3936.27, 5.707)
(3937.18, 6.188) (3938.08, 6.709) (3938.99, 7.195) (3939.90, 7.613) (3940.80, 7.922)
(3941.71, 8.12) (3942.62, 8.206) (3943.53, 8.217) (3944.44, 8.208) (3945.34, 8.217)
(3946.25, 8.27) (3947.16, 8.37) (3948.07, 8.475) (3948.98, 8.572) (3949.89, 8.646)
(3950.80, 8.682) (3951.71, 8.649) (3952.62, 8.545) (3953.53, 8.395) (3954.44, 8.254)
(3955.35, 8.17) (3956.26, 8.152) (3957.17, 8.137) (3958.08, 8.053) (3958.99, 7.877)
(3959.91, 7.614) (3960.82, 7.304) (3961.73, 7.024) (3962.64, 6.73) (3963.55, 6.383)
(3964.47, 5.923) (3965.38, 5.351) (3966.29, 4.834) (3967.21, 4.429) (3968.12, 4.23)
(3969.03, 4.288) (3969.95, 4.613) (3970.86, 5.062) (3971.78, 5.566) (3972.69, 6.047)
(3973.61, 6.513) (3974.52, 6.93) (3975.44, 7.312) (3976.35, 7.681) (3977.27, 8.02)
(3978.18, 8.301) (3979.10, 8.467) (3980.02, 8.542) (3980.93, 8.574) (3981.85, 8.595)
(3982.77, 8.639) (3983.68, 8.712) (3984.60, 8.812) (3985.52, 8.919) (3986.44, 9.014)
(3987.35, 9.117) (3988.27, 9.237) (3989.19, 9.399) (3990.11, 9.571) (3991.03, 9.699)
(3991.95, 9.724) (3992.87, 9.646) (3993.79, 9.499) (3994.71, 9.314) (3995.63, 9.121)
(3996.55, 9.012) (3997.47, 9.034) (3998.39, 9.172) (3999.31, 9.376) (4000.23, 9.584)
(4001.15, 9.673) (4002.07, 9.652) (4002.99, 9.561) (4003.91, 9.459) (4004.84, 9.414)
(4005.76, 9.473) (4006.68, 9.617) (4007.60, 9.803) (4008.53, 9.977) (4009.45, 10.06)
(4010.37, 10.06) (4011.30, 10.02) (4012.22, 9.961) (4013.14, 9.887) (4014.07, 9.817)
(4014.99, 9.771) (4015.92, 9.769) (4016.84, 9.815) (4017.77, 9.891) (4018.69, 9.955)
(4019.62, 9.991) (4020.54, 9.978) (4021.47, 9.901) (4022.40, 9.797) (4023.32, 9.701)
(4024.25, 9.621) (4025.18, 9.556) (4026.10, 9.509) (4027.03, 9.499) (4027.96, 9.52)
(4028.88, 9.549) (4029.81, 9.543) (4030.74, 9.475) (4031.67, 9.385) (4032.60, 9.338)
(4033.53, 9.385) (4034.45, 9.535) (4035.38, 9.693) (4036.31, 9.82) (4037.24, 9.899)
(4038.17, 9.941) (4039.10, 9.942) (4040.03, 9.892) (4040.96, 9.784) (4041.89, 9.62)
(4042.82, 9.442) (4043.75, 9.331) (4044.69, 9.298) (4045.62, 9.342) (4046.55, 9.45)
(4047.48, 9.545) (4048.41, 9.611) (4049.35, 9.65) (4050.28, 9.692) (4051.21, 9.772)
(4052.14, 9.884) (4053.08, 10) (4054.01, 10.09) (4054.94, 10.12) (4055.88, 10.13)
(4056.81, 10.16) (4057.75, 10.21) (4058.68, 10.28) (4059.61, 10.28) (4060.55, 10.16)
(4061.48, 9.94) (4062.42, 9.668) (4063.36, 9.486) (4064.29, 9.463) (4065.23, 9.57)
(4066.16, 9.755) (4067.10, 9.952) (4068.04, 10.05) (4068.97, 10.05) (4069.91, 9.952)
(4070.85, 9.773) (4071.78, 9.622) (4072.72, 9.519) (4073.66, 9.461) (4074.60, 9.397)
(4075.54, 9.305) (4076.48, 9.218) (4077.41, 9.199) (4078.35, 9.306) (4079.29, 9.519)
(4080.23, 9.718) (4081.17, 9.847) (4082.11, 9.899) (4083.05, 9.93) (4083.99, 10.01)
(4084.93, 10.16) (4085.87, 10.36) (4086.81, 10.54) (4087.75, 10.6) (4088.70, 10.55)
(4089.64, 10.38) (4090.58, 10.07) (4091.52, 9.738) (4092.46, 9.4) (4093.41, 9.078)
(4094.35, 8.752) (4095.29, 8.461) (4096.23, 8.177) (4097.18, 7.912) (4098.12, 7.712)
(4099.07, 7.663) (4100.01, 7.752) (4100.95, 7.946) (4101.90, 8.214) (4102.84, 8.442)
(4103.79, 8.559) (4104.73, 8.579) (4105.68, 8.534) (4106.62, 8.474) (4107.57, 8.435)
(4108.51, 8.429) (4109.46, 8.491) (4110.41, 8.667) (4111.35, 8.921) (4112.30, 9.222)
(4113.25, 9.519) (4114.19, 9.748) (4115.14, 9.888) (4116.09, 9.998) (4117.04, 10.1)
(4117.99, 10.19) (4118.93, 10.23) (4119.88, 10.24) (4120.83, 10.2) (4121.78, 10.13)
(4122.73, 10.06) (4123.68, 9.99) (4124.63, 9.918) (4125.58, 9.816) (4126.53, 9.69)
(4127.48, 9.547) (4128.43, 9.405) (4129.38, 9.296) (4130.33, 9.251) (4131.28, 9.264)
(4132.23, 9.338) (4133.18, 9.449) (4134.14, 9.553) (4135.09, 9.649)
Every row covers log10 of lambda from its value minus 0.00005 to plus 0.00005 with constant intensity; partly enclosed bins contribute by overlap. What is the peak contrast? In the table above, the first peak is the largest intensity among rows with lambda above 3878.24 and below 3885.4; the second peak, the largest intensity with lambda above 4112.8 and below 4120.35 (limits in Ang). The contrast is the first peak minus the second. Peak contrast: -2.7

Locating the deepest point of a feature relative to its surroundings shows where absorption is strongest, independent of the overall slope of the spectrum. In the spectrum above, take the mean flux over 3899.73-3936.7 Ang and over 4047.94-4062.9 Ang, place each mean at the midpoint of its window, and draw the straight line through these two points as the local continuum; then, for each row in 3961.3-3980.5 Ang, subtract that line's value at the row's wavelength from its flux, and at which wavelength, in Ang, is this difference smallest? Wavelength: 3968.12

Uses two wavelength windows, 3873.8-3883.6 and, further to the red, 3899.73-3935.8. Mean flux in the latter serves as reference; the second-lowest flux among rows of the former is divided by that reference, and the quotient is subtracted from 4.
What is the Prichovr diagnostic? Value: 3.08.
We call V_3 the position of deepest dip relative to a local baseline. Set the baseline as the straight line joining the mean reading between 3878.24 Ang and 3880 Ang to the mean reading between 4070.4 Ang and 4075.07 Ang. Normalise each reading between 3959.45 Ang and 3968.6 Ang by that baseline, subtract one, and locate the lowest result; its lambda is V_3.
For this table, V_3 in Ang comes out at 3968.12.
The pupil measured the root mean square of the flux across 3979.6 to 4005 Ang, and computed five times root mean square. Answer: 46.1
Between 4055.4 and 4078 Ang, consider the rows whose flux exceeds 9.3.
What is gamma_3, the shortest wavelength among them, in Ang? 4055.88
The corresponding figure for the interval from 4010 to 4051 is 4010.37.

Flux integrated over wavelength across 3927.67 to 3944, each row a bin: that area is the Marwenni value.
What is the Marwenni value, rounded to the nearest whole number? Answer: 105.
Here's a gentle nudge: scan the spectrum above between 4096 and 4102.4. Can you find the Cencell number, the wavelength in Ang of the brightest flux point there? 4101.90 Ang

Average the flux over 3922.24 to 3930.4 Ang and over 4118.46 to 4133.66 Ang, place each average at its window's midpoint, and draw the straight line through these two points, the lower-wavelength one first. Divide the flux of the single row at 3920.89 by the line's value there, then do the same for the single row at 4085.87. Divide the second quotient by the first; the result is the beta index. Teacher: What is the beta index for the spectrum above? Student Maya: 0.95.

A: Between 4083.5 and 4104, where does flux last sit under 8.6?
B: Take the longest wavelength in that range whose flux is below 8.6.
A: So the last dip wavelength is 4103.79 Ang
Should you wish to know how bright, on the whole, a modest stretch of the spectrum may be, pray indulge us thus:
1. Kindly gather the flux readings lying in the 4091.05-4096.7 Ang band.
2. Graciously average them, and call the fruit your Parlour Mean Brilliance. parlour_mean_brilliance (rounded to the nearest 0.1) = 8.9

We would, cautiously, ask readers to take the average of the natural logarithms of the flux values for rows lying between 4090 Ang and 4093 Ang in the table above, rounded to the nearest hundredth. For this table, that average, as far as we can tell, 2.28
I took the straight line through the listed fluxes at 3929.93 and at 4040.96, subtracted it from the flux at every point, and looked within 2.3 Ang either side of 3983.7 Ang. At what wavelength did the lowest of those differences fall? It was 3981.85 Ang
